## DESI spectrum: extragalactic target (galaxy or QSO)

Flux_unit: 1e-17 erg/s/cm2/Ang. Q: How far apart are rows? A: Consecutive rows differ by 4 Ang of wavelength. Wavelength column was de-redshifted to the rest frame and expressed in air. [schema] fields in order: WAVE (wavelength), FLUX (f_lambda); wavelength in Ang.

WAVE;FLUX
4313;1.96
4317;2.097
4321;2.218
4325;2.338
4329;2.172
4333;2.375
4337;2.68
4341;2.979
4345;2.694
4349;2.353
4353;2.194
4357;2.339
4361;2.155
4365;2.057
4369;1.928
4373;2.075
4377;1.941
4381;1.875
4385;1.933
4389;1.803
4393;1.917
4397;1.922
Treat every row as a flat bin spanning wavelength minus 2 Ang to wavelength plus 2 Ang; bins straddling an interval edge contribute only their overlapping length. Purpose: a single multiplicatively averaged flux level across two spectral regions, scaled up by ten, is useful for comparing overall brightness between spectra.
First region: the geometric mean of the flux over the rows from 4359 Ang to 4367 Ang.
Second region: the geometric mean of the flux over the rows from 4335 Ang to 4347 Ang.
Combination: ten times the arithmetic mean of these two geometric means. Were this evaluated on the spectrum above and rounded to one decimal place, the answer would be 24.4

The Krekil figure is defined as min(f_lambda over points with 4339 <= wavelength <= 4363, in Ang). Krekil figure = 2.155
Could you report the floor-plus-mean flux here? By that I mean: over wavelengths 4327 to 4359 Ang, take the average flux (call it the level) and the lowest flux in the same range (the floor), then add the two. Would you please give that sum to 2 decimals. 4.65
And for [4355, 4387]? 3.91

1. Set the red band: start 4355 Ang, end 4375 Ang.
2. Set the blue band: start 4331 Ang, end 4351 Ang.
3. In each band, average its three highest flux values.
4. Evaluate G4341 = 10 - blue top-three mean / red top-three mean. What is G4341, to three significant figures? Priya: 8.73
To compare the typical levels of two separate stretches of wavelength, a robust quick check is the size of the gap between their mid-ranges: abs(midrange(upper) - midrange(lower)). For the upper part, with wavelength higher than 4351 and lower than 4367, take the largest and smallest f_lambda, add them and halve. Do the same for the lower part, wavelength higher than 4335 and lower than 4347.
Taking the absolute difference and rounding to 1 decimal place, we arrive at 0.6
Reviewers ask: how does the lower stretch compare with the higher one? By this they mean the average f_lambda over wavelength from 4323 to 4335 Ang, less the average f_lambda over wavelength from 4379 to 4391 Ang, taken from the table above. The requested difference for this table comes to 0.4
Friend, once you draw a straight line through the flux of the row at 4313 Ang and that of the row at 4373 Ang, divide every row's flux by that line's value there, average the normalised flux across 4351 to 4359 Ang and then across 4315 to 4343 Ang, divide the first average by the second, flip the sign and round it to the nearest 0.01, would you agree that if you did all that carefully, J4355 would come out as -0.92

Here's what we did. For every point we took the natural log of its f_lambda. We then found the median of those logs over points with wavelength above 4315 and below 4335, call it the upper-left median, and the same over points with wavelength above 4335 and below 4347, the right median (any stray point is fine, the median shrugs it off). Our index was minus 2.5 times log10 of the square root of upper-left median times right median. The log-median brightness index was 0.13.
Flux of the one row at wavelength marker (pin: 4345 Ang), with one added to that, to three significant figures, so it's 3.69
